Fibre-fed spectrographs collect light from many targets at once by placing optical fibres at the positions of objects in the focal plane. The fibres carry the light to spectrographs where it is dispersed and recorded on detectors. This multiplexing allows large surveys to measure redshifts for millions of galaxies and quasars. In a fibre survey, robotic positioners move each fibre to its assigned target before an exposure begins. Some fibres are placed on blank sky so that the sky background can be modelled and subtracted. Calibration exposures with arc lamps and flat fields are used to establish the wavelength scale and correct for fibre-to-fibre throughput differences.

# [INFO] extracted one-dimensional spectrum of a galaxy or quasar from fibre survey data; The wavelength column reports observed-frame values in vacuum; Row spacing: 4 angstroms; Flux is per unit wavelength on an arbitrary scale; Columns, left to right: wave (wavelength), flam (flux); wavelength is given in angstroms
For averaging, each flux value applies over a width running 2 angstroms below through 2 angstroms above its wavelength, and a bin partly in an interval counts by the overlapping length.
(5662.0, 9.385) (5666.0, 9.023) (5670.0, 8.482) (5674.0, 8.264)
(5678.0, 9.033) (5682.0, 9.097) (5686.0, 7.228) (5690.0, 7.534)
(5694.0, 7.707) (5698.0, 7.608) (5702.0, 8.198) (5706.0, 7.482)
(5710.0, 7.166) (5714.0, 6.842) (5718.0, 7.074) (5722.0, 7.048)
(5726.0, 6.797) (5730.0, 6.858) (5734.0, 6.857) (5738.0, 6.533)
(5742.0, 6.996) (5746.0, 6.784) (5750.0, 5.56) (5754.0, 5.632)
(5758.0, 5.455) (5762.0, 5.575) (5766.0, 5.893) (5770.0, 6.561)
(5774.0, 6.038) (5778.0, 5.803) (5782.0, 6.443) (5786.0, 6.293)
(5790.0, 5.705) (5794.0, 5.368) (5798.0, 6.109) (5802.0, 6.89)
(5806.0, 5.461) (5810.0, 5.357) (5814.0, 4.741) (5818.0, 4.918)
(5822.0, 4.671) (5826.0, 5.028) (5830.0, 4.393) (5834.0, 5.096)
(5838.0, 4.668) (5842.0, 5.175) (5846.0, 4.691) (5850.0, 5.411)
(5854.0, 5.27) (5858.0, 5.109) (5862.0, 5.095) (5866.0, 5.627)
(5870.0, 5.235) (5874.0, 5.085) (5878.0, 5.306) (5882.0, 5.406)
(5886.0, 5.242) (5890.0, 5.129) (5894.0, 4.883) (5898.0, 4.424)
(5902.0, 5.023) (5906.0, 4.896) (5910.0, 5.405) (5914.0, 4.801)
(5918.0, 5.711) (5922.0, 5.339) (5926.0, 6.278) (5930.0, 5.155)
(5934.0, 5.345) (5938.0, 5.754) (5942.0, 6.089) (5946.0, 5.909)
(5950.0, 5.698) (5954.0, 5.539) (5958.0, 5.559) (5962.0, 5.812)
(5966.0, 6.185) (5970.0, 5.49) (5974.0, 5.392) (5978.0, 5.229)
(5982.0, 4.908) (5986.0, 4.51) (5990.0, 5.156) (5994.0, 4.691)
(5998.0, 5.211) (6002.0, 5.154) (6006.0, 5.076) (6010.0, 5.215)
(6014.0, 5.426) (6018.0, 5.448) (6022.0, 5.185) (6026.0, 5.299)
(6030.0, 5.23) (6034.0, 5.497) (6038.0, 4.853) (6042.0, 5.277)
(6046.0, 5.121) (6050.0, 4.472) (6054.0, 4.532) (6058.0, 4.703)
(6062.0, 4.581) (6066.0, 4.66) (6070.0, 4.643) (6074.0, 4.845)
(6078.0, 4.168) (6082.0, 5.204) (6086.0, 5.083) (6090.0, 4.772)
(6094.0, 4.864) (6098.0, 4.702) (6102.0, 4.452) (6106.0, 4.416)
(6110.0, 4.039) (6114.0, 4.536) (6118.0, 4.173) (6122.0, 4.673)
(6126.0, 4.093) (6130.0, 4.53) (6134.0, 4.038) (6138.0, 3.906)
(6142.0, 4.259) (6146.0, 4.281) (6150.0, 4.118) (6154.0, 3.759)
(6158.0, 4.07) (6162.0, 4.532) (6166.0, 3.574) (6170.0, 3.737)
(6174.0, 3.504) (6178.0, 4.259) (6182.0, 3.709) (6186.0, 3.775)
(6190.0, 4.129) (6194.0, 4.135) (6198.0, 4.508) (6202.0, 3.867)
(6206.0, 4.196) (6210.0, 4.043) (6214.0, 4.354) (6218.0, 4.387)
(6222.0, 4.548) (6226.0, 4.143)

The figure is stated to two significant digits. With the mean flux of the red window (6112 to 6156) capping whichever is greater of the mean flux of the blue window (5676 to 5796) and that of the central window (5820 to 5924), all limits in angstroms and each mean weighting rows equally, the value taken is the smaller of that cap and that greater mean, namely 4.2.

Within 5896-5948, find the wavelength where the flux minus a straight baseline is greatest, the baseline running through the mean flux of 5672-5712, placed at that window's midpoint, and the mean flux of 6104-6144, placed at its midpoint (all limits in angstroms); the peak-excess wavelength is 5926.0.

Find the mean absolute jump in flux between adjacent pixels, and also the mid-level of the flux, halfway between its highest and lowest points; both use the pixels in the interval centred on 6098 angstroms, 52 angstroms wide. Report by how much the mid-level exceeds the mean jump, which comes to 4.25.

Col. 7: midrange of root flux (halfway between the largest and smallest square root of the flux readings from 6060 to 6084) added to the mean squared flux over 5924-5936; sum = 34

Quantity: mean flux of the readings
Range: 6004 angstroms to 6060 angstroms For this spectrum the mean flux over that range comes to 5.10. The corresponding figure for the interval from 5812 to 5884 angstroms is 5.05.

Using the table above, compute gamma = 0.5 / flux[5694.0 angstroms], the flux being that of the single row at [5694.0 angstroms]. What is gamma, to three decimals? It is 0.065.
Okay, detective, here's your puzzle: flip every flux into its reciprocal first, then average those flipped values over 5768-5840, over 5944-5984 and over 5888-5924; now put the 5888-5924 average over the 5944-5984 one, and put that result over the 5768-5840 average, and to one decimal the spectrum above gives 6.0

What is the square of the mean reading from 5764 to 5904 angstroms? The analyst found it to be 28.7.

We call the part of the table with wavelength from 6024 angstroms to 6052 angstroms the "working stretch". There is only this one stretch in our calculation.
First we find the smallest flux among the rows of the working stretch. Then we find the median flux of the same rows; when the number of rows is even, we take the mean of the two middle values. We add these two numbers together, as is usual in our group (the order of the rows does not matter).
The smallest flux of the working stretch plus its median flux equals 9.7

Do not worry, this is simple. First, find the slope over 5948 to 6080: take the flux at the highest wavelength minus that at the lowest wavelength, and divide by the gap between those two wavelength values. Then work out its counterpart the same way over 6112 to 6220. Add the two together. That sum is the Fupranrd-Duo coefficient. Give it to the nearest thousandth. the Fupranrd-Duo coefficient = -0.013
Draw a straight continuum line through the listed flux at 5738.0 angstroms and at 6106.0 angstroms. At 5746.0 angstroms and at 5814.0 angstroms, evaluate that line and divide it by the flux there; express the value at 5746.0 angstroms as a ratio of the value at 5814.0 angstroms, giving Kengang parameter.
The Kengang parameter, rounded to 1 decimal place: 0.7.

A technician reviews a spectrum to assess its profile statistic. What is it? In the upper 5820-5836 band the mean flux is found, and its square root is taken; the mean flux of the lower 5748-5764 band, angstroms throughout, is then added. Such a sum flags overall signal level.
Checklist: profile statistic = 7.75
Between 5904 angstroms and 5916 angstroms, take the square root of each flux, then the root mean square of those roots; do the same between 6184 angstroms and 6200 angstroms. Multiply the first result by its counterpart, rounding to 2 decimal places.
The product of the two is 4.56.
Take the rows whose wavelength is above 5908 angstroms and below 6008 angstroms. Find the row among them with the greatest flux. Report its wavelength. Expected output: 5926.0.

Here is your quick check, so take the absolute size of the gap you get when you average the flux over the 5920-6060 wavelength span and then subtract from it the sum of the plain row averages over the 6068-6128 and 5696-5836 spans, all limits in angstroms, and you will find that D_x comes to 5.4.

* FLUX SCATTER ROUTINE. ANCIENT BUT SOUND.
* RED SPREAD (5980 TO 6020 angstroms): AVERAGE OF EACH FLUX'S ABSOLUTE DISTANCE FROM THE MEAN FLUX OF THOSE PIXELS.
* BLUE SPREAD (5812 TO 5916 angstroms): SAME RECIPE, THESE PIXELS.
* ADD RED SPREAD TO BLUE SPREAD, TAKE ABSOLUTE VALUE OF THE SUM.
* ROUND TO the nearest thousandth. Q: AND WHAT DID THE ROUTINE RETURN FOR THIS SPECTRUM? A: 0.473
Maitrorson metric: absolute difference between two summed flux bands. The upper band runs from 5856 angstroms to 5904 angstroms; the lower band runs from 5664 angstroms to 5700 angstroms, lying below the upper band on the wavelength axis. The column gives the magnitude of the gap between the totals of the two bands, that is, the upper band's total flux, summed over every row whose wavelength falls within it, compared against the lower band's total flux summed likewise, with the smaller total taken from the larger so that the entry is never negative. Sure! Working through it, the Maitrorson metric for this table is 12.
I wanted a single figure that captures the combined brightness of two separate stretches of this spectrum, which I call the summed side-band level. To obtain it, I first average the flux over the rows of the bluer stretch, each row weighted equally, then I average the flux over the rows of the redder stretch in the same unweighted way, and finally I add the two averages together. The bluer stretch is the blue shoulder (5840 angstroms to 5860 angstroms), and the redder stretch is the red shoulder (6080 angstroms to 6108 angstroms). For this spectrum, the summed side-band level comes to 9.9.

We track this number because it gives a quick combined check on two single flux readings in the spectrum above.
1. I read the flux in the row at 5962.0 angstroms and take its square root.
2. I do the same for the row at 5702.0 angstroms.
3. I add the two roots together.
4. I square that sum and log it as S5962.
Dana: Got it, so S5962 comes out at 28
